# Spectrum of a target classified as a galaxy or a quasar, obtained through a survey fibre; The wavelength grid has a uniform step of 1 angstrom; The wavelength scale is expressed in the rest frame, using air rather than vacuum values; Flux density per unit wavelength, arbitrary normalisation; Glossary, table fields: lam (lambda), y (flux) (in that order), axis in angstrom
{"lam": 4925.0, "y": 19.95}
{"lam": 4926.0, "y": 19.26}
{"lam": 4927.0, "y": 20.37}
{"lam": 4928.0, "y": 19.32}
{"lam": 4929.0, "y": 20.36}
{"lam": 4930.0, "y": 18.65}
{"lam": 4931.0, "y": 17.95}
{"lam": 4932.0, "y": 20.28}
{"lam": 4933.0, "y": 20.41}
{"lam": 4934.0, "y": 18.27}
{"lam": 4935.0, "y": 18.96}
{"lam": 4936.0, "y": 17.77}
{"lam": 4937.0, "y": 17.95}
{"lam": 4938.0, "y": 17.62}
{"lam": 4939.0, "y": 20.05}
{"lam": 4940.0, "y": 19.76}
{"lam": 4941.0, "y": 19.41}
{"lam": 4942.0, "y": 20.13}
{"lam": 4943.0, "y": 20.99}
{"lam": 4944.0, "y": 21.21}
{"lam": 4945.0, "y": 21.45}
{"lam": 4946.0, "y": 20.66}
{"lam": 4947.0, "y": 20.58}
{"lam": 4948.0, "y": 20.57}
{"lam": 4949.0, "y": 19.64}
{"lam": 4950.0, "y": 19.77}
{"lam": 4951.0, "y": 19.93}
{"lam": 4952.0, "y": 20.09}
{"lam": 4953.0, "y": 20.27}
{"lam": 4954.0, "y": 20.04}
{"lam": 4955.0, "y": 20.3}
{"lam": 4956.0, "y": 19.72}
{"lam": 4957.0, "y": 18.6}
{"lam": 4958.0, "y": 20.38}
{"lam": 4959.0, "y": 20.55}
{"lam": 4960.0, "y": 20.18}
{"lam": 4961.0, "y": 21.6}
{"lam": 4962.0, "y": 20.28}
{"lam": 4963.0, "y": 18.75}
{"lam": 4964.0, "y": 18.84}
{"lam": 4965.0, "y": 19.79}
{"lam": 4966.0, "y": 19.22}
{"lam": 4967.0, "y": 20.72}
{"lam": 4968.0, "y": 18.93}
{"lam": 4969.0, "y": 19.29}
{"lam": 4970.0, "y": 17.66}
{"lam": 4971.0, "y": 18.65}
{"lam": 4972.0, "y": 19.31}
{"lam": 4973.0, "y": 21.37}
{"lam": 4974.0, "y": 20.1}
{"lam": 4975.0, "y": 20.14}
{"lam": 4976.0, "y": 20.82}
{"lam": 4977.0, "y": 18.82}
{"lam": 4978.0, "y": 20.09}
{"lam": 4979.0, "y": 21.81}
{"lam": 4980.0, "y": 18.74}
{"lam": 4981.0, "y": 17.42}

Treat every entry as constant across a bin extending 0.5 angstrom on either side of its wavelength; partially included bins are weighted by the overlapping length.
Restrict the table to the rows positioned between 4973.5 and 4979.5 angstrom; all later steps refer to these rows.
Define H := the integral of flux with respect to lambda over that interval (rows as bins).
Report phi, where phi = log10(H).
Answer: 2.09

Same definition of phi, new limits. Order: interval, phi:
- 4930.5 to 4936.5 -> 2.06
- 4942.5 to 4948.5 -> 2.10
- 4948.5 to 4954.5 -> 2.08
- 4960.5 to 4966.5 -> 2.07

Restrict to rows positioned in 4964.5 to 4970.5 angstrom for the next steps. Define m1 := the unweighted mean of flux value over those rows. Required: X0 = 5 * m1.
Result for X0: 96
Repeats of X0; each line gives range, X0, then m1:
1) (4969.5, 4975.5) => 98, 19.5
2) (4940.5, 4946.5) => 103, 20.6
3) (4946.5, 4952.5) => 100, 20.1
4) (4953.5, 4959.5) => 100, 19.9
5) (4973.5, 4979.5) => 101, 20.3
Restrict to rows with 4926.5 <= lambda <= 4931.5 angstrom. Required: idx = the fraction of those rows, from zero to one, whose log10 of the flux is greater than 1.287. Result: 0.40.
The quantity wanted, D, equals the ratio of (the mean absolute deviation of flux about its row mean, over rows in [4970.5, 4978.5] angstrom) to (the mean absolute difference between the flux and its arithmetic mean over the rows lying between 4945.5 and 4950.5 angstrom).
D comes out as 1.71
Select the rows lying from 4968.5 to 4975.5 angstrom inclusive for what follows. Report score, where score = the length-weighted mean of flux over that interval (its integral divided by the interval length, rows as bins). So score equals 19.5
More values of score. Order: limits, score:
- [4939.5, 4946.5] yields 20.5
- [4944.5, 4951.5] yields 20.4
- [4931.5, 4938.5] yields 18.8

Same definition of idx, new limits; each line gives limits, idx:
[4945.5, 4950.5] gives 1.00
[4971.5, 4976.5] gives 0.80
